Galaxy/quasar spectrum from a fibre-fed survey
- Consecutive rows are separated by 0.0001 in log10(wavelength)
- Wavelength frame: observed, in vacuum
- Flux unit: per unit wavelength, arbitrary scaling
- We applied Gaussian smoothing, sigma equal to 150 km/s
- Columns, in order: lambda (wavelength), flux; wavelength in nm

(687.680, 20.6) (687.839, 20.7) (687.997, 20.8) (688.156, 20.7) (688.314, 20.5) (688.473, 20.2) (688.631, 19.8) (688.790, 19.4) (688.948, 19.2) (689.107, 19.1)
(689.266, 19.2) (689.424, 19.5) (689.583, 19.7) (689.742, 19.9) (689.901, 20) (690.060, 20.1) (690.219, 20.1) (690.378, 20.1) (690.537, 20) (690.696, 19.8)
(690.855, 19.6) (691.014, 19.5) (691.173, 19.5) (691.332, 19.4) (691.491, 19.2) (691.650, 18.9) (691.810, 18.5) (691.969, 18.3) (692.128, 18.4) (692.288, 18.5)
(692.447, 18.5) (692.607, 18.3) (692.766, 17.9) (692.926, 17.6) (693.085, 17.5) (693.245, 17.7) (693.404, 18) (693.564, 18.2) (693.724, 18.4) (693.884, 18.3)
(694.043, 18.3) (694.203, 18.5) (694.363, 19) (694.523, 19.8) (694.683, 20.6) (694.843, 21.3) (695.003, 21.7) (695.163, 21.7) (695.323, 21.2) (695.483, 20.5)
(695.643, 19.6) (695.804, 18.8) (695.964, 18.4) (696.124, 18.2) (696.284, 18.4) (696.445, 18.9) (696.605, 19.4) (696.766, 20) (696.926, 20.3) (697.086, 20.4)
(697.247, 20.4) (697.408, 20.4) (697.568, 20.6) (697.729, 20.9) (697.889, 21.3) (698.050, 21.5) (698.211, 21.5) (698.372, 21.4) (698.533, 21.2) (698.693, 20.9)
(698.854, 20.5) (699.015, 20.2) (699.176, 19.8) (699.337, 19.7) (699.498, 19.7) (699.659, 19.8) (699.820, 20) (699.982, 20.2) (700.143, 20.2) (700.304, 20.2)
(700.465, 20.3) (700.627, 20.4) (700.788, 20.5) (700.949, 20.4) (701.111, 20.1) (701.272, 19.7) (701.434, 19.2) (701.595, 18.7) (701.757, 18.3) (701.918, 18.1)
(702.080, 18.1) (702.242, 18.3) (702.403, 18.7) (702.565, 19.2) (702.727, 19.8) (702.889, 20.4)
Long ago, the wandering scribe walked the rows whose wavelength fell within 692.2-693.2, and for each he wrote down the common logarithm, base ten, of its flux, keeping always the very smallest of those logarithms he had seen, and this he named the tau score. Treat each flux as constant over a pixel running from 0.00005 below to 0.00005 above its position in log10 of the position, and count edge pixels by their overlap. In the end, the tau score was 1.243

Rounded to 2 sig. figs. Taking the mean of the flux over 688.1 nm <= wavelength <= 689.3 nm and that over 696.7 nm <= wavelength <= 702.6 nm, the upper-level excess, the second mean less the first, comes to 0.27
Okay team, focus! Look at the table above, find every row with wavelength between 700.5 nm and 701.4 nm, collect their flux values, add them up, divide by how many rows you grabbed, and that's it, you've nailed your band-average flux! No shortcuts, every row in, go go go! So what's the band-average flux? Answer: 20.2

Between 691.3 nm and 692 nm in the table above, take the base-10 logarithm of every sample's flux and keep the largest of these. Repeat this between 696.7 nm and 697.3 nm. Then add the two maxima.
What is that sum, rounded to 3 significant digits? 2.60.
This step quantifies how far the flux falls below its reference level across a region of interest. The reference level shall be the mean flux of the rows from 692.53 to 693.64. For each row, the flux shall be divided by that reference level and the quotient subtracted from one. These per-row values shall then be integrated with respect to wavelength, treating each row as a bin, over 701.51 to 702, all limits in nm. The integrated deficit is -0.013 nm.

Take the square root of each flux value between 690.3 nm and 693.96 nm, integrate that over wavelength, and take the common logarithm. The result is 1.20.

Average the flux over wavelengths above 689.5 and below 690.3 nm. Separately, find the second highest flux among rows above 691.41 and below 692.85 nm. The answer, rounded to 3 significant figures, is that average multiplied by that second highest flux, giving 377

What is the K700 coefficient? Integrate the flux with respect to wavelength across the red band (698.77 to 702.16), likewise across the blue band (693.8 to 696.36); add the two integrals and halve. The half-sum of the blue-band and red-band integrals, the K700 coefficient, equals 59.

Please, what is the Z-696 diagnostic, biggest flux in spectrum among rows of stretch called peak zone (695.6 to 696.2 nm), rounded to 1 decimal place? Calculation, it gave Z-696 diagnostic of 19.6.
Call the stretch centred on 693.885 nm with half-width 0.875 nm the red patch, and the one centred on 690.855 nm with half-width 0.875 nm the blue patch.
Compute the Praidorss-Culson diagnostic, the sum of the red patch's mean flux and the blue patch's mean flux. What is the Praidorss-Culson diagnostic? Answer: 38.2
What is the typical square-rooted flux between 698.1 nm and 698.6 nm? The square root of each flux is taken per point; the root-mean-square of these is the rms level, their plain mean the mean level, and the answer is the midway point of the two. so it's 4.62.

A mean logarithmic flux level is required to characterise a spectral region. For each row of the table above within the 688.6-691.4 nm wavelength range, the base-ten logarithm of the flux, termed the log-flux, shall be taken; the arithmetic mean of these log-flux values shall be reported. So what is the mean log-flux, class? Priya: 1.29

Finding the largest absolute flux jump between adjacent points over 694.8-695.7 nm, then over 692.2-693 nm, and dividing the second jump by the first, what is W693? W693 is 0.44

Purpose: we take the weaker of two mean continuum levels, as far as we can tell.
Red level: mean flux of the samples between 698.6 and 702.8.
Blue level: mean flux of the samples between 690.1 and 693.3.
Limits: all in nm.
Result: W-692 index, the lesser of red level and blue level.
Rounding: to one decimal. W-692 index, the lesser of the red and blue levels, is 18.9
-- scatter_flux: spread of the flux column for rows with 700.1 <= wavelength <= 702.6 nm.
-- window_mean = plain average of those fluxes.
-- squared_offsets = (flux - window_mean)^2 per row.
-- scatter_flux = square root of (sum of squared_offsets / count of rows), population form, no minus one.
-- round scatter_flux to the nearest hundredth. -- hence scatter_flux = 0.89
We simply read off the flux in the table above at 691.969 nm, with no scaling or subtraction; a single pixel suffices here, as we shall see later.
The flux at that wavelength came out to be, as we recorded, 18.3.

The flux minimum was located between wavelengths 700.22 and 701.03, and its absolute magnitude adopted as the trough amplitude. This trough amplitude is 20.2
